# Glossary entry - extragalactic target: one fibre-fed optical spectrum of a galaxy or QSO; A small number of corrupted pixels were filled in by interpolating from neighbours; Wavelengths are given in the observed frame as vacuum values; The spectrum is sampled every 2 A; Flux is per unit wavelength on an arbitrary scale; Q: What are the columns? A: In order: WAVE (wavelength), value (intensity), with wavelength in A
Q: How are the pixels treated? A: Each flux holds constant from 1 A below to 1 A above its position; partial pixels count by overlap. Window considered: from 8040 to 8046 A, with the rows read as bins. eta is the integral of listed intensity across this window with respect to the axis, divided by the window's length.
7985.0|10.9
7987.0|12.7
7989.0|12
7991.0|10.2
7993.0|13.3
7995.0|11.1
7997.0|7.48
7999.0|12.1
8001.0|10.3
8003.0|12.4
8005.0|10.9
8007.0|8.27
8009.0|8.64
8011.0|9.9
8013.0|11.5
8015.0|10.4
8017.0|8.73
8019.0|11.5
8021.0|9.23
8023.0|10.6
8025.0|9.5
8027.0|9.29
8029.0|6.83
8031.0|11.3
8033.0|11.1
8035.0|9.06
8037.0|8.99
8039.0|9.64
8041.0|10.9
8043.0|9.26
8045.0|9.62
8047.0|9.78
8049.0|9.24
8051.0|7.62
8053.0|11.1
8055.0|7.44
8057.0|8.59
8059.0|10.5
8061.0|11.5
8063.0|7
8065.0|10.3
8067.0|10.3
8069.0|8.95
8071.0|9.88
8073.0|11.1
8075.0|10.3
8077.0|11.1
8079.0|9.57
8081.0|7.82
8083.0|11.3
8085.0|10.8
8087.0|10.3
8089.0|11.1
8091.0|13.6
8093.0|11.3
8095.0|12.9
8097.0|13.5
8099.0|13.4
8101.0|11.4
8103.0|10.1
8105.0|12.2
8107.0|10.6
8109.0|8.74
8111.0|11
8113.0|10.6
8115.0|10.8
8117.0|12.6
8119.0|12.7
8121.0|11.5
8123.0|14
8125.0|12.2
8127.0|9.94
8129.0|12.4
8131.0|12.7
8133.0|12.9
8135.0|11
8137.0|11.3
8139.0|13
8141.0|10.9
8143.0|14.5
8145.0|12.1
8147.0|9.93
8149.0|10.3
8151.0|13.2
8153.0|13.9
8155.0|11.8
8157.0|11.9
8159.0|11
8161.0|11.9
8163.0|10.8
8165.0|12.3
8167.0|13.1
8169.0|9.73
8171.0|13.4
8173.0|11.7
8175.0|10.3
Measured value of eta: 9.9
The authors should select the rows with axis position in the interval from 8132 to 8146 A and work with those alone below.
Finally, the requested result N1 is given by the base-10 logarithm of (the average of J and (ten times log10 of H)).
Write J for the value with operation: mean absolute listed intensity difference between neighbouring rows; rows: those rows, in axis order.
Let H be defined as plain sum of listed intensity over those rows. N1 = 1.03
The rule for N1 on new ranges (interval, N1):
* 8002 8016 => 1.00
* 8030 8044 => 0.99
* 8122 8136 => 1.02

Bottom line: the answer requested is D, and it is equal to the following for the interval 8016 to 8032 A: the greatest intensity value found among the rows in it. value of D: 11.5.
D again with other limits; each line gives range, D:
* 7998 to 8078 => 12.4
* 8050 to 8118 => 13.6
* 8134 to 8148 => 14.5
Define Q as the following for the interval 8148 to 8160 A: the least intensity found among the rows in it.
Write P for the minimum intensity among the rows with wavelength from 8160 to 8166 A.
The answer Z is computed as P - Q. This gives 0.5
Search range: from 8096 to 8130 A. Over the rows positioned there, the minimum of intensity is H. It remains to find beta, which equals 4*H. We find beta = 35.0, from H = 8.74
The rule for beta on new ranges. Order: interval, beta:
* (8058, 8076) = 28.0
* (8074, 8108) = 31.3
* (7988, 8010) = 29.9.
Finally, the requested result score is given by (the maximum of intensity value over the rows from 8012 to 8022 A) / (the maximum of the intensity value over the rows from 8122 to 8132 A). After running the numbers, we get 0.8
